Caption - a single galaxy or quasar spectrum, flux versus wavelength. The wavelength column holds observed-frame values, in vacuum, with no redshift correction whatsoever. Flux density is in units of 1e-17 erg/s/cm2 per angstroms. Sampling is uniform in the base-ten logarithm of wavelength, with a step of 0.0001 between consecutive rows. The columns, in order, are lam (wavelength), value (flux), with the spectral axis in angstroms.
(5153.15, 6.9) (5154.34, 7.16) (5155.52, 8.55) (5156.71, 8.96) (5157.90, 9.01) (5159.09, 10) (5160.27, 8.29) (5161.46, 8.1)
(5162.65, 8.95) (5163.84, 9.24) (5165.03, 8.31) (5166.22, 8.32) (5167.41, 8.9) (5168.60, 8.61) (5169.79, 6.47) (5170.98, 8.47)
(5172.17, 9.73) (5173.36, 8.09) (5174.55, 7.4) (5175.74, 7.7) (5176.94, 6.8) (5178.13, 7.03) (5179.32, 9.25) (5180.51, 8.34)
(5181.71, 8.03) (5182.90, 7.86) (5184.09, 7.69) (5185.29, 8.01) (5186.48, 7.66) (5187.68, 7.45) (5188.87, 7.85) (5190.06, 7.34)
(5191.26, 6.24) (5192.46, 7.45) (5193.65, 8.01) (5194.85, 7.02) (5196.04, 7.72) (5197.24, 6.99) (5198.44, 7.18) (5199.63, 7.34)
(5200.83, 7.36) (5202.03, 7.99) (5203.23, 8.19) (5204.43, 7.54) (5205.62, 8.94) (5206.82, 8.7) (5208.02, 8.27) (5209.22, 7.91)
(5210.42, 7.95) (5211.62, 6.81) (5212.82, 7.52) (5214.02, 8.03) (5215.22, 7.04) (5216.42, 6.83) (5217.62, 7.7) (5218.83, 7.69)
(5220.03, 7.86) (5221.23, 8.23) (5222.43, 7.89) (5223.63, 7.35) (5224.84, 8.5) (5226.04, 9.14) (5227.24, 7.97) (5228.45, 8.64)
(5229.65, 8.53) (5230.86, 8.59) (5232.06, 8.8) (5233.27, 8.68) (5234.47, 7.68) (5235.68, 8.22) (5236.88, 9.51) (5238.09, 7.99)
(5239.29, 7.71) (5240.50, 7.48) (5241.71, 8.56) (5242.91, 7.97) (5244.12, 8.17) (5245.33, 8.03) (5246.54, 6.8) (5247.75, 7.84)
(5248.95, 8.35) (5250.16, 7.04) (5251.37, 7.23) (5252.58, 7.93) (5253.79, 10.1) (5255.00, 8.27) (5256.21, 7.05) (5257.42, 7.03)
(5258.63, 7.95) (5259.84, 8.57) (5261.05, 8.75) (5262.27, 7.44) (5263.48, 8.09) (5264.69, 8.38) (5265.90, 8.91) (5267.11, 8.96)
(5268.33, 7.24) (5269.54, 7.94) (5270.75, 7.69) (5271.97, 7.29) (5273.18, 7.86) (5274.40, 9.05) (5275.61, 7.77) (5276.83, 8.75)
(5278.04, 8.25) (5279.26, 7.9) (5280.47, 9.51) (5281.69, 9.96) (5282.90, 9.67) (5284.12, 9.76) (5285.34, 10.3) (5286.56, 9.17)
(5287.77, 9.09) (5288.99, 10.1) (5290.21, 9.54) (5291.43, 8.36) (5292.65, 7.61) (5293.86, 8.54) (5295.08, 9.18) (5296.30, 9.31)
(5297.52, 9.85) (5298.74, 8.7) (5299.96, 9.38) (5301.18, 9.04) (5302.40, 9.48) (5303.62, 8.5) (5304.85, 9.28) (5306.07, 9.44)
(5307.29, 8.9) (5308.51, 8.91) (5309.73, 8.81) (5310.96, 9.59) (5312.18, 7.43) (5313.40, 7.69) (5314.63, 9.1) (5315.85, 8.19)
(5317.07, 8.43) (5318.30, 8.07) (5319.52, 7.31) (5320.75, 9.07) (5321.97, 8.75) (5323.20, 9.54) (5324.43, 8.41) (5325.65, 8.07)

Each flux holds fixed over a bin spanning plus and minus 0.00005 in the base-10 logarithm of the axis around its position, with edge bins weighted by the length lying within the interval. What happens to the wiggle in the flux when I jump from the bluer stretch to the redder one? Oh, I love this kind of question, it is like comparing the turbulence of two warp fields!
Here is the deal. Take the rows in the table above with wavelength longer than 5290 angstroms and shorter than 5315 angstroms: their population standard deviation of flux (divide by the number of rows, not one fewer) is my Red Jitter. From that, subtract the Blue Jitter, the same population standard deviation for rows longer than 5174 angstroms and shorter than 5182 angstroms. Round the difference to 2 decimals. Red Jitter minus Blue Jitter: -0.12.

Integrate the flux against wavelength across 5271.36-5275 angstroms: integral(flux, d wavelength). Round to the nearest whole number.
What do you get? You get 29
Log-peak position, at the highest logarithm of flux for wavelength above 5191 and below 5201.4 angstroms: 5193.65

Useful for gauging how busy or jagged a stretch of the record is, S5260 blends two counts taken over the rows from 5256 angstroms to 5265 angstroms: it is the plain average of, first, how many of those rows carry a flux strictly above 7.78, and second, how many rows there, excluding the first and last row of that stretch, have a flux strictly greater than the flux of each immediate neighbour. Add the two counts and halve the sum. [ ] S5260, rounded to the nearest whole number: 3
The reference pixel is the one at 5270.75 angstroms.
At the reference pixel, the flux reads 7.69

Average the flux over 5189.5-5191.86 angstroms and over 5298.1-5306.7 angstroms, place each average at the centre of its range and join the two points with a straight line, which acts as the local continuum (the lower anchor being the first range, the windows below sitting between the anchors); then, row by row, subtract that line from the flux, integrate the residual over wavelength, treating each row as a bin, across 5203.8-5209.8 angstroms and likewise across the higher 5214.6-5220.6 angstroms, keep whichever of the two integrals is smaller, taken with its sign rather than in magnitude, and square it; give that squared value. 0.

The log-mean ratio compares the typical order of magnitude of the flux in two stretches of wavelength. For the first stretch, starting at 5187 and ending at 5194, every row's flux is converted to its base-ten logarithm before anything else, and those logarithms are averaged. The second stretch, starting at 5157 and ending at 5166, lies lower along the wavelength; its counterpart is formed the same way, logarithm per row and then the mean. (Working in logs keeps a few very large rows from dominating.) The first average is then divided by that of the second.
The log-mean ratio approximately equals 0.92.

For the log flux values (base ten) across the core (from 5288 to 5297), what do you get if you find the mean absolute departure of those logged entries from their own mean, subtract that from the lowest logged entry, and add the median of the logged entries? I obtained 1.811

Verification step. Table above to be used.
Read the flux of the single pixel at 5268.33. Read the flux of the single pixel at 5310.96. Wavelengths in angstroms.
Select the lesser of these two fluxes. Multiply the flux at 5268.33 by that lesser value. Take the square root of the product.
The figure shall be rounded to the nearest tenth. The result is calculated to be 7.2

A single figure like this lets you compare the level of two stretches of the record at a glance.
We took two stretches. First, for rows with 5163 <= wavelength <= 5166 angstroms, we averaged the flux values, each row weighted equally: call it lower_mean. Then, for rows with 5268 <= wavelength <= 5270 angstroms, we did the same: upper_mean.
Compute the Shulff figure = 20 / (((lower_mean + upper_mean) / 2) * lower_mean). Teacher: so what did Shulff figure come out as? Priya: 0.28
